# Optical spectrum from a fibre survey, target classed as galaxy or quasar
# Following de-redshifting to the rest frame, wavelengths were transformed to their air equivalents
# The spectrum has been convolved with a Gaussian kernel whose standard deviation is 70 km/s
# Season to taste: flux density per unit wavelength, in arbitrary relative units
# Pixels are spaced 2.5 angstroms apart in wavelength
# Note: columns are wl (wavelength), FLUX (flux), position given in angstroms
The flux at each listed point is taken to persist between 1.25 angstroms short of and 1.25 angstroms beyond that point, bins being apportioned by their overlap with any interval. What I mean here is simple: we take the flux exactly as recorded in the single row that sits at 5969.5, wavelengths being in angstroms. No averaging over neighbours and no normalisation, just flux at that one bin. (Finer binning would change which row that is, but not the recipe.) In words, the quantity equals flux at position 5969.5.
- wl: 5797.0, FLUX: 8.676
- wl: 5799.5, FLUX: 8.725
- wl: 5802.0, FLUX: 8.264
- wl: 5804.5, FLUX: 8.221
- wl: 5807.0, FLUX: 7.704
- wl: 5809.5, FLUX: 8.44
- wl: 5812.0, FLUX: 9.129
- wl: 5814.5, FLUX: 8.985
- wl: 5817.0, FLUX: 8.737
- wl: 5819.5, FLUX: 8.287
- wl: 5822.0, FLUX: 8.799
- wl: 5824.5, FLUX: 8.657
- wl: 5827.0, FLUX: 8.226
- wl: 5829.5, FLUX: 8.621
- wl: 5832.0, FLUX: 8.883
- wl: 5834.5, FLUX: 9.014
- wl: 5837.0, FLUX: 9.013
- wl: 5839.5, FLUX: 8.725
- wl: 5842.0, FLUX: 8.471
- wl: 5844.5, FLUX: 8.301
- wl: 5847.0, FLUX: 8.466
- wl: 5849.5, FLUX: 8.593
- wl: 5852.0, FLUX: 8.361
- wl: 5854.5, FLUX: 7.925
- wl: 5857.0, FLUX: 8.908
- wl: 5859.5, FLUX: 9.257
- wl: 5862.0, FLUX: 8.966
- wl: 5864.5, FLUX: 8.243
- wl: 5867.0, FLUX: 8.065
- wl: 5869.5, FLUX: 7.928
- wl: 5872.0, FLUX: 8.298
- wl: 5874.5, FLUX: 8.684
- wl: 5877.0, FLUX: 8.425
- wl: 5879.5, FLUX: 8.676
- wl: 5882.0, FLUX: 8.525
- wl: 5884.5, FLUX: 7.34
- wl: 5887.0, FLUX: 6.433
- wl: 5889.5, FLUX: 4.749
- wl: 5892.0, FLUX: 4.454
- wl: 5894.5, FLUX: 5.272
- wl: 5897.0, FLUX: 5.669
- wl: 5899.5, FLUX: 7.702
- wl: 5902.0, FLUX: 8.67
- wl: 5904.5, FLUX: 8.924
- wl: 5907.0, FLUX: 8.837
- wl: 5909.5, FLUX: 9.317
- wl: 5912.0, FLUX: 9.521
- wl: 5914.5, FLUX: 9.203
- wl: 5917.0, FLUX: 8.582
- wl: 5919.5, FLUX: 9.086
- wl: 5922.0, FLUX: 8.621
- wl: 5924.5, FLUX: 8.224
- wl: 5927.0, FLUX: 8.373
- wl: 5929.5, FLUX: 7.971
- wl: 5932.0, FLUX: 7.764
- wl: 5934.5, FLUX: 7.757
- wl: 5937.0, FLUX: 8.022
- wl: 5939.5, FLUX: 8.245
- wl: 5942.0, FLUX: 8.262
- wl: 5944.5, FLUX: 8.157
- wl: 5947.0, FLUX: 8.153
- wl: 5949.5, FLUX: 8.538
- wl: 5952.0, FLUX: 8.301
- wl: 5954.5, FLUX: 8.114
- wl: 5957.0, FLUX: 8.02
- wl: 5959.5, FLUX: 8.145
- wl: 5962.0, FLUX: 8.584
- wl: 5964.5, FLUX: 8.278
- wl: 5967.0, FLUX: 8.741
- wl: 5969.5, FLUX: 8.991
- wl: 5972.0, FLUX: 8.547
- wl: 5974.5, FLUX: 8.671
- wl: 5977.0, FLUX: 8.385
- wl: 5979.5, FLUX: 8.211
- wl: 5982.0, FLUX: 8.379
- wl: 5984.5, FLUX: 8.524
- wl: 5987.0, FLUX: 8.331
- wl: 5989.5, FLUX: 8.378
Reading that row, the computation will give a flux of 8.991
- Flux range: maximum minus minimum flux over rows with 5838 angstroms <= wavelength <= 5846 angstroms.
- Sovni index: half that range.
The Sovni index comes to 0.212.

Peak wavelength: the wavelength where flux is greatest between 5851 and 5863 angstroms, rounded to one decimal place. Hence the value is 5859.5 angstroms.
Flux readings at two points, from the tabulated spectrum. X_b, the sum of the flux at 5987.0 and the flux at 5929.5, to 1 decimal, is 16.3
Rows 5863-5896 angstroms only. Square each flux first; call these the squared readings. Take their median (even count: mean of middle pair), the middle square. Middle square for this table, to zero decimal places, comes 65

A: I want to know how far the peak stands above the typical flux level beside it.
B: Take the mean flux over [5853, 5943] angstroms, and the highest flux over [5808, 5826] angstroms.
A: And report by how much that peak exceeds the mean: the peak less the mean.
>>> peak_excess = 1.10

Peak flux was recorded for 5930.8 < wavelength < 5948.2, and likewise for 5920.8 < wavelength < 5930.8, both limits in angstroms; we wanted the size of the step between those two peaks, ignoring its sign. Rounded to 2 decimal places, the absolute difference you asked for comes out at 0.36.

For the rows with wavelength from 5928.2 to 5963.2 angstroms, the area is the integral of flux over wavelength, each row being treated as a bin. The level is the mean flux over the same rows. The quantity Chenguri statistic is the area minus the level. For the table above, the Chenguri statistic 277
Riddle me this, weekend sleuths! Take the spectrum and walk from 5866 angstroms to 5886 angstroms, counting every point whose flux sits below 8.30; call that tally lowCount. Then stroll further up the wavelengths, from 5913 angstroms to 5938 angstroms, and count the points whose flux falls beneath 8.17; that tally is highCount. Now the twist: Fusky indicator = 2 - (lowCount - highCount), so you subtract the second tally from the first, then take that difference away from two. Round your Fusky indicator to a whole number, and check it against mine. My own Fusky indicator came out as 2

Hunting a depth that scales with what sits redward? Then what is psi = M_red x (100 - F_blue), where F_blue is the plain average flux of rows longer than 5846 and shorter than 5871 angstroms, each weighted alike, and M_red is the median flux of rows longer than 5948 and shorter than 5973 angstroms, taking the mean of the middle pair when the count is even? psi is 771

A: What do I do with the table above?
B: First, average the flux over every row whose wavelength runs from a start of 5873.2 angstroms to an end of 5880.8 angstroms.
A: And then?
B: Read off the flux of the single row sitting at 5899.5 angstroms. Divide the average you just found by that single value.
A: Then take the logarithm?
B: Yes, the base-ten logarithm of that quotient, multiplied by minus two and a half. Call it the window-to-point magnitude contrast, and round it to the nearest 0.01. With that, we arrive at -0.12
